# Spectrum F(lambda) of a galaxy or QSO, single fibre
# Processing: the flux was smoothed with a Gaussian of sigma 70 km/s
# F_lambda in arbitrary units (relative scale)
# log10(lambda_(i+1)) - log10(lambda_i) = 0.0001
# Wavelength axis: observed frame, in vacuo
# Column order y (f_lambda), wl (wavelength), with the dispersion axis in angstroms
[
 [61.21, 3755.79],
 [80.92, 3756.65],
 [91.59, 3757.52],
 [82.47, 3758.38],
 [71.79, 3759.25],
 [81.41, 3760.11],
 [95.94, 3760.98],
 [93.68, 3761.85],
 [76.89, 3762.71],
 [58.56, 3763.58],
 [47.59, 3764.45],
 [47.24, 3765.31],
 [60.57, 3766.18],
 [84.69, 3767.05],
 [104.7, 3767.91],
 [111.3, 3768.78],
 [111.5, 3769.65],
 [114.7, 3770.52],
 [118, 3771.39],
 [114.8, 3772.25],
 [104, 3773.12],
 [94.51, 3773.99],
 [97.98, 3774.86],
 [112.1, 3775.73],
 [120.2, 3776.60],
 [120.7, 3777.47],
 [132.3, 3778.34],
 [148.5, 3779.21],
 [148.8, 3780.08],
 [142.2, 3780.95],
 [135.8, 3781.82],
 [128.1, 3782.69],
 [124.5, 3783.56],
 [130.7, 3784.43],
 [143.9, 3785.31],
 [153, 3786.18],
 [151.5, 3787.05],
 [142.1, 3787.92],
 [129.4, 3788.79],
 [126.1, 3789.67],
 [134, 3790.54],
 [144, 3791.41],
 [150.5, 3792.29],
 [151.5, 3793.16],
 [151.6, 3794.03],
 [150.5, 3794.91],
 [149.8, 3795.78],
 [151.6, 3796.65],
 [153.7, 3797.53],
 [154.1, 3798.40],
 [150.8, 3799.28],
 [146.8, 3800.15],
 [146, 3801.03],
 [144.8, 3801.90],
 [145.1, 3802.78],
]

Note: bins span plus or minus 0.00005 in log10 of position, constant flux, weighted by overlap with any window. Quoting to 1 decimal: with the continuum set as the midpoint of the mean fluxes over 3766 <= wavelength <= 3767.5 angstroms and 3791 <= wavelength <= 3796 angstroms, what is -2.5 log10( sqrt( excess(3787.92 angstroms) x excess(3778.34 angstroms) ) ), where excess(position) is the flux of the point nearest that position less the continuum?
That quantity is -3.5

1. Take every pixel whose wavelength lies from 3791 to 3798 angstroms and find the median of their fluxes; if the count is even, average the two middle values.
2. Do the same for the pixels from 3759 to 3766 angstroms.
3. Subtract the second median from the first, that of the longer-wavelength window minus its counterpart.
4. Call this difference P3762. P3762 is 77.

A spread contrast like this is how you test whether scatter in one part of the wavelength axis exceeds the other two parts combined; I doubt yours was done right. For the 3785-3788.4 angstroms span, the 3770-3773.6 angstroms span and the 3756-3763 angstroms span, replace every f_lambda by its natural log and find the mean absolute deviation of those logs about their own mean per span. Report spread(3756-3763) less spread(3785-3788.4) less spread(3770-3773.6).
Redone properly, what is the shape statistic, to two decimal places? 0.01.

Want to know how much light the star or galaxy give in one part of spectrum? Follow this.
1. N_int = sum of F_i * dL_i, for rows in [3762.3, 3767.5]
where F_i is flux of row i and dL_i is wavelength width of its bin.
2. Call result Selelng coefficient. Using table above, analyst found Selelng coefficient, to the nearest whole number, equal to 326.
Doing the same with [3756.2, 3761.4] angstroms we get 436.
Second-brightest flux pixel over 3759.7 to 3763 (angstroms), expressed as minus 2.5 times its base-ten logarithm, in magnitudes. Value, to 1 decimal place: -4.9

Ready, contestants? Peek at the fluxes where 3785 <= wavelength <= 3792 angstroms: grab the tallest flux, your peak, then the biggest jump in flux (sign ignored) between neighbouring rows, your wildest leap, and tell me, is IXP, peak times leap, 1943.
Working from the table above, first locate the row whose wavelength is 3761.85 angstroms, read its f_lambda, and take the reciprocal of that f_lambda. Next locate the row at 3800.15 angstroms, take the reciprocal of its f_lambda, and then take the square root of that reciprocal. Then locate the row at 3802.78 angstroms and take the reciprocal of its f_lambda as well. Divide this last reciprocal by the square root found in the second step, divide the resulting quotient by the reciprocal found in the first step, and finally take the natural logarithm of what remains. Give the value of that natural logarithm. 2.1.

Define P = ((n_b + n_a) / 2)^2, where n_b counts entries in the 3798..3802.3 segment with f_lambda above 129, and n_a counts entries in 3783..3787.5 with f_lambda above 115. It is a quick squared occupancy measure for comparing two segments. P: 25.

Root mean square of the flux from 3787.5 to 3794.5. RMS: 141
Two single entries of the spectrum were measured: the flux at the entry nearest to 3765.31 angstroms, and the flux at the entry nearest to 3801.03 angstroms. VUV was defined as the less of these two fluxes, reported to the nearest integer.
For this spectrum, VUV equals 47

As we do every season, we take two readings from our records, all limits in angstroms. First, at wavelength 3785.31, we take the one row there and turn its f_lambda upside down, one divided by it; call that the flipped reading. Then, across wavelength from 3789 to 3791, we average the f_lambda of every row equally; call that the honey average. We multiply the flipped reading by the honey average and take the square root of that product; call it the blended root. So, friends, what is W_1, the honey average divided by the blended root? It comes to 137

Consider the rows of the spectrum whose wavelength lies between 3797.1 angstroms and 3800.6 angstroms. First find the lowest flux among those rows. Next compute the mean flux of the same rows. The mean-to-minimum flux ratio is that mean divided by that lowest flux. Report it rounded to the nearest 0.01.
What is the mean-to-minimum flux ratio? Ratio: 1.03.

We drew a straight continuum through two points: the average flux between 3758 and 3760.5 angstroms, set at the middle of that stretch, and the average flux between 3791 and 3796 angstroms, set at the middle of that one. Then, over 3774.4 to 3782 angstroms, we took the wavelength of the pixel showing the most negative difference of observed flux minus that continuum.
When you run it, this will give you 3774.86 angstroms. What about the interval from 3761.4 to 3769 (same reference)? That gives 3765.31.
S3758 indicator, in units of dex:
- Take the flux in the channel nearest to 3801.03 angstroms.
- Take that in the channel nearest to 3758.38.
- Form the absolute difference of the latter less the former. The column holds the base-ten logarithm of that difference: 1.8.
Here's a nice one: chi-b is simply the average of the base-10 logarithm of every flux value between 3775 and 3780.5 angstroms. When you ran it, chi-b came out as 2.11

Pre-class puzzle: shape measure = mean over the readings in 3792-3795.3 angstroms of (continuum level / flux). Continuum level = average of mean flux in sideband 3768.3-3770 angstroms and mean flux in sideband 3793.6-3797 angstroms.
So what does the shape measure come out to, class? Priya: 0.9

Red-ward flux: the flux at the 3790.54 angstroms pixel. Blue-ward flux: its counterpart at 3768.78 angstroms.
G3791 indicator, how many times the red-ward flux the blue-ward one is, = 0.83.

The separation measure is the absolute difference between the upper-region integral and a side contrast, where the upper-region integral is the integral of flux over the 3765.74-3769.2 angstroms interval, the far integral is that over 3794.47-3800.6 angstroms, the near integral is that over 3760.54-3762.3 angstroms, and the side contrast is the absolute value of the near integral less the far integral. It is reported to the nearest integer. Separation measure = 447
